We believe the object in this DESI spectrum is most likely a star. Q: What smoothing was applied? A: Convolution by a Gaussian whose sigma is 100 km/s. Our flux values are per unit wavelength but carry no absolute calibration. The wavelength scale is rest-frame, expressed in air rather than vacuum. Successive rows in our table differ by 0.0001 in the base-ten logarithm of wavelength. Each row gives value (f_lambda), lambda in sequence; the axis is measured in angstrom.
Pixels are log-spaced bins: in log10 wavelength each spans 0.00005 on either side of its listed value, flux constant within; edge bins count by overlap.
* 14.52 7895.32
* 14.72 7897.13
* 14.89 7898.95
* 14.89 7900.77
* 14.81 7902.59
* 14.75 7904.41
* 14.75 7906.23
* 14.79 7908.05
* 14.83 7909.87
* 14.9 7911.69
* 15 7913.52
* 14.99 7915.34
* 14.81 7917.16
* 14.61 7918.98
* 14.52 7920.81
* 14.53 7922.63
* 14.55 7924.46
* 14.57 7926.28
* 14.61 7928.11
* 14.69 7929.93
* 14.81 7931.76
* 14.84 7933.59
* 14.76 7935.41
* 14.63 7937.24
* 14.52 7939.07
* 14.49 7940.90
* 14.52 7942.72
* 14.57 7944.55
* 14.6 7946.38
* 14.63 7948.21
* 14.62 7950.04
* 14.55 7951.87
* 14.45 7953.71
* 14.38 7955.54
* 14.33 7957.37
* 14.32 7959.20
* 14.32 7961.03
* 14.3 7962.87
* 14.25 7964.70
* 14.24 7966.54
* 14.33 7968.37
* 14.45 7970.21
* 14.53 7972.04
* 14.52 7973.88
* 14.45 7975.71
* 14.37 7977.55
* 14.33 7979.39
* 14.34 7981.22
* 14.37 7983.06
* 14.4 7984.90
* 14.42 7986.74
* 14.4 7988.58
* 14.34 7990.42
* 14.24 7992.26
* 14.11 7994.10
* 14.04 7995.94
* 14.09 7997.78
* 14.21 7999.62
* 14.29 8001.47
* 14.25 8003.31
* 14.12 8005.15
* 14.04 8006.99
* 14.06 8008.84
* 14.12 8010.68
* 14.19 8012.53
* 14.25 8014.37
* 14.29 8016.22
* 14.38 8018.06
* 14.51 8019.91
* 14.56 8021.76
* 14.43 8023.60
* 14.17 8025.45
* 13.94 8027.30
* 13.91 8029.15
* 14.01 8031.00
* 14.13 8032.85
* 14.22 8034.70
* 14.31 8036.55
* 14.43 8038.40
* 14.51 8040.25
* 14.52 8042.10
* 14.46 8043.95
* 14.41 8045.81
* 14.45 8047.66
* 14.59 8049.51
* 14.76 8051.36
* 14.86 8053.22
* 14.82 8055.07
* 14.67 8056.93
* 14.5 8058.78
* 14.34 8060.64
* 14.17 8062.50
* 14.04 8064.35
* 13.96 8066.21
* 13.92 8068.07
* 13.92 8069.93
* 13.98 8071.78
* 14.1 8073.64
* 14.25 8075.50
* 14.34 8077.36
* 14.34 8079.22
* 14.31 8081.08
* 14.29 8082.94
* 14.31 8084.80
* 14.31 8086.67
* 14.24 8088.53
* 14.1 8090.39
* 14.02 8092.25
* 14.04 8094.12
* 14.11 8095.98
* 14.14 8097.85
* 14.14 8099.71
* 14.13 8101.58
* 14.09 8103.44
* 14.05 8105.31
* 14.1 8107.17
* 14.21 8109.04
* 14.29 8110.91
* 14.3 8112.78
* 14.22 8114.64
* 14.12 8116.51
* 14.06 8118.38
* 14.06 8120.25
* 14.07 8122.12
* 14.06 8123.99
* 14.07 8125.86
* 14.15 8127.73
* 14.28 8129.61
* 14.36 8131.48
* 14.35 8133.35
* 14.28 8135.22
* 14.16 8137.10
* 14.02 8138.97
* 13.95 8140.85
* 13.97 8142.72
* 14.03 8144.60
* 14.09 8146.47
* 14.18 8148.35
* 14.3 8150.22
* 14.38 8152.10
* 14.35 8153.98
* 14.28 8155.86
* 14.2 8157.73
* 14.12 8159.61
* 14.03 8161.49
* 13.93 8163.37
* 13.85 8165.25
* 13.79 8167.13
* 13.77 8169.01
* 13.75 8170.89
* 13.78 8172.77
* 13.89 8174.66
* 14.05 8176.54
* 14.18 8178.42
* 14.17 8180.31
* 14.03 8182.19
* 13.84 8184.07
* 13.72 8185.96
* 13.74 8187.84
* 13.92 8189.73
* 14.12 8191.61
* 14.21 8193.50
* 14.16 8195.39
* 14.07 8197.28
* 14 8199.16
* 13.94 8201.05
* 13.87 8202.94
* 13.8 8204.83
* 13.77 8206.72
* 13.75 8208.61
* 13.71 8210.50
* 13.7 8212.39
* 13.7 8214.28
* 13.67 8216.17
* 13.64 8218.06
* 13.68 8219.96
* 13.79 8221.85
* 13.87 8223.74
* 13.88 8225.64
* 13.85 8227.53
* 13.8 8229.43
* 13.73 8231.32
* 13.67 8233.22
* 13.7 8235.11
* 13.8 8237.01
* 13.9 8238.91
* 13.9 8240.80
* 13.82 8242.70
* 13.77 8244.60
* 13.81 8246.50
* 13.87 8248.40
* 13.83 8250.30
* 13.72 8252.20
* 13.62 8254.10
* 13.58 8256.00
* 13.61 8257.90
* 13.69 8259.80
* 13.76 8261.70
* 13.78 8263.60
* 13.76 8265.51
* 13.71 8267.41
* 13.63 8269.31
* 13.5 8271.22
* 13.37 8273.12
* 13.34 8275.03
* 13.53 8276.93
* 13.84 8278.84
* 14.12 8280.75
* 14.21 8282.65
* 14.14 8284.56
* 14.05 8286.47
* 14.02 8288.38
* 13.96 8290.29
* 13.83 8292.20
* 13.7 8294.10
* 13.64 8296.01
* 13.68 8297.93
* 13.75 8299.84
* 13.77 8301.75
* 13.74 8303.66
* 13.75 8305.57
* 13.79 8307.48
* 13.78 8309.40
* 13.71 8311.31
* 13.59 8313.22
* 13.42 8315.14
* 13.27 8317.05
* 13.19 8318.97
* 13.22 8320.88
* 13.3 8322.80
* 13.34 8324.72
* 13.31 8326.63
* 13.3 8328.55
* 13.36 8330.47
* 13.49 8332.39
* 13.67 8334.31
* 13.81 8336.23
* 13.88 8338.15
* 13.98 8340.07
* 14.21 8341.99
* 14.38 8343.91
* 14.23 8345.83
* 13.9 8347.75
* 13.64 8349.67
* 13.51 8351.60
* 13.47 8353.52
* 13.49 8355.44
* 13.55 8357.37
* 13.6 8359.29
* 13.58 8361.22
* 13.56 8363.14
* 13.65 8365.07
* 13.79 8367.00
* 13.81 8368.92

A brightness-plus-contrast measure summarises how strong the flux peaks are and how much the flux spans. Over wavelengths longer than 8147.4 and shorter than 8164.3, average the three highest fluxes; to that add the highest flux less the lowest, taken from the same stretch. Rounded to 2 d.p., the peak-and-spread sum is 14.79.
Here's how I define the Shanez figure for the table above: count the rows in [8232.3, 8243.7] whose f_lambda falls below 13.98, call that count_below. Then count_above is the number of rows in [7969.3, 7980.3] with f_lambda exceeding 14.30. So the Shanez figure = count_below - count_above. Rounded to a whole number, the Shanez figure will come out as 0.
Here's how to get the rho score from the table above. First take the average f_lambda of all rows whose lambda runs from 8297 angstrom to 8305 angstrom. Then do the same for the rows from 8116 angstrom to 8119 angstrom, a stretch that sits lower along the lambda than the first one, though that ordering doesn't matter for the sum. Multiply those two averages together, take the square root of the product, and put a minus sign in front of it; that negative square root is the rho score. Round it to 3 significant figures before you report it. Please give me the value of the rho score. -13.9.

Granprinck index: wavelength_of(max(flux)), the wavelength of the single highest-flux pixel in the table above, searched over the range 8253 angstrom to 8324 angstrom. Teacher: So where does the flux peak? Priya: 8282.65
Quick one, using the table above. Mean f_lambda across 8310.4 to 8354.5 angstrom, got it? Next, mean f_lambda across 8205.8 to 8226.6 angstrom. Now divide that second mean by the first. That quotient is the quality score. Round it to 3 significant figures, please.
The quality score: 1.01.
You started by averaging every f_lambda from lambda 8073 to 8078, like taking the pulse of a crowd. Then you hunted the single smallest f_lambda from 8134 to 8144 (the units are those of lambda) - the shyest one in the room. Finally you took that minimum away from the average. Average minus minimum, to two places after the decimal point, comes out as 0.28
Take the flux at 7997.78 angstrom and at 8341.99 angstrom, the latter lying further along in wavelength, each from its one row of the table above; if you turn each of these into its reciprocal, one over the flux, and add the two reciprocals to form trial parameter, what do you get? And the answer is 0.141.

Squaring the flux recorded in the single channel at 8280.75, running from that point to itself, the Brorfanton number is 199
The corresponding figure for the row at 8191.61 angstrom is 199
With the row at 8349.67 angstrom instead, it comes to 186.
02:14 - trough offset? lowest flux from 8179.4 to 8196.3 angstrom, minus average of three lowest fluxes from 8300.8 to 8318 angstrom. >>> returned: 0.29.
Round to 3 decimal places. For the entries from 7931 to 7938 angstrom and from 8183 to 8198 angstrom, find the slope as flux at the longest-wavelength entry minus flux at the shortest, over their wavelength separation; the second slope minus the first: 0.050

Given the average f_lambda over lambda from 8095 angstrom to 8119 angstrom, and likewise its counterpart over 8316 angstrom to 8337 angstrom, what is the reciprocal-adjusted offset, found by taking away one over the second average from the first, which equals 14.1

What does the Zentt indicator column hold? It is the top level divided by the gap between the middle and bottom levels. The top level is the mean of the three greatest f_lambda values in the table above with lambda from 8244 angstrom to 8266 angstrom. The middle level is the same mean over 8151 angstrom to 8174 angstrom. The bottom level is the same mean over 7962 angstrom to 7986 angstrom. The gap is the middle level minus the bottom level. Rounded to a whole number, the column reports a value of -85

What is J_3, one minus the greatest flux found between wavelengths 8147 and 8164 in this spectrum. -13.4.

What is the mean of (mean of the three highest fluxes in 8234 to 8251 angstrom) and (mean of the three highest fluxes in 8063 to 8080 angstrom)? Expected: 14.1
